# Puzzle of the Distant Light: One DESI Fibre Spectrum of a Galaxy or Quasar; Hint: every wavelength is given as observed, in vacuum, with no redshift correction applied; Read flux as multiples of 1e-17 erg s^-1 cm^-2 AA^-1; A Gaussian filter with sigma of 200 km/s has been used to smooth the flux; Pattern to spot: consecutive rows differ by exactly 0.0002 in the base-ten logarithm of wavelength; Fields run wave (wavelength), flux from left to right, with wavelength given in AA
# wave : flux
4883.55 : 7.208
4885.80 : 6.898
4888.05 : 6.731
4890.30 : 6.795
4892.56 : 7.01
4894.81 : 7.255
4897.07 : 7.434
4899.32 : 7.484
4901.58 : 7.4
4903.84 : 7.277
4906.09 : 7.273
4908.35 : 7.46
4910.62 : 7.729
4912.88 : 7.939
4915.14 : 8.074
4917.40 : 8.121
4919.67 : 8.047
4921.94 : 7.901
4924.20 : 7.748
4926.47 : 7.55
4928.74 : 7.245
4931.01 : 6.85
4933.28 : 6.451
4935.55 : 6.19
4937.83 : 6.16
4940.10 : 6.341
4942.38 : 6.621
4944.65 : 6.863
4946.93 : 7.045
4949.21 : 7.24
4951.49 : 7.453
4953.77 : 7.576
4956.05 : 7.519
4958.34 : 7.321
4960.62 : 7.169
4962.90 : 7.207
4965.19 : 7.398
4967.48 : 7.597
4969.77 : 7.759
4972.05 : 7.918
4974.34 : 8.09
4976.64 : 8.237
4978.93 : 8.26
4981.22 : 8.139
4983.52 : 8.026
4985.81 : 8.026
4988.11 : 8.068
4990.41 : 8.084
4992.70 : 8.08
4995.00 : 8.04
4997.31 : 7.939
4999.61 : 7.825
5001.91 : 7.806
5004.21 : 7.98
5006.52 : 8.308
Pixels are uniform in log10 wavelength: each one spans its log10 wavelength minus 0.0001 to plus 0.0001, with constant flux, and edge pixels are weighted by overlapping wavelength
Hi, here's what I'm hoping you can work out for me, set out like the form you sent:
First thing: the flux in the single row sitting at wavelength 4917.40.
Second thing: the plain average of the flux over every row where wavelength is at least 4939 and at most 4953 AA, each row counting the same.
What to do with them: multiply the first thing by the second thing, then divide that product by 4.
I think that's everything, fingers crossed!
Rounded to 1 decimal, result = 14.1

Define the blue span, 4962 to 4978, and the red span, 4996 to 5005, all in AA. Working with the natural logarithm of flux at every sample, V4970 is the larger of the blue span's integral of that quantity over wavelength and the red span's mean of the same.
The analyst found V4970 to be 33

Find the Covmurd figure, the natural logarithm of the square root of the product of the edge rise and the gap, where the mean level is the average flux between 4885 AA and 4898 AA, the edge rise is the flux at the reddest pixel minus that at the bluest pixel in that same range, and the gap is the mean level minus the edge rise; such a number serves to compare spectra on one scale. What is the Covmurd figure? 0.6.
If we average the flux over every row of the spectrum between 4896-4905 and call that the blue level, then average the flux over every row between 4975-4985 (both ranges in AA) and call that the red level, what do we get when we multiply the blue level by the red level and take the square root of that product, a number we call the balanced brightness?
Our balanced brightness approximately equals 7.8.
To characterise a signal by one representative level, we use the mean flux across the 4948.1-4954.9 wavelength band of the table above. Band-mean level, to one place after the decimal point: 7.4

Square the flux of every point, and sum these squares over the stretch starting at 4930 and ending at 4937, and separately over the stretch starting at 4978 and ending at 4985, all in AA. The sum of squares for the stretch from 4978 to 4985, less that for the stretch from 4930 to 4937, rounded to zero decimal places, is 72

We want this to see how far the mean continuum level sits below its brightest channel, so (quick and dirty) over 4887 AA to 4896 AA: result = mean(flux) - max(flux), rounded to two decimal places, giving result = -0.31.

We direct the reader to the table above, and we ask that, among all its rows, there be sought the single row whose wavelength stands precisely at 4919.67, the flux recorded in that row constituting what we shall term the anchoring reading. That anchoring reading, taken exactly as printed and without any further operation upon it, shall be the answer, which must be 8.047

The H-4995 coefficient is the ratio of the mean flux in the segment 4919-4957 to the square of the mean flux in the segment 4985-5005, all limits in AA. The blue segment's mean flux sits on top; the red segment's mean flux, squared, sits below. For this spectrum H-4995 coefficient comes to 0.111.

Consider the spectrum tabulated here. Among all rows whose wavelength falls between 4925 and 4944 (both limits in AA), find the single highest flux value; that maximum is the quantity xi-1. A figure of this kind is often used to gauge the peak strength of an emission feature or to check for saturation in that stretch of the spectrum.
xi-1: 7.55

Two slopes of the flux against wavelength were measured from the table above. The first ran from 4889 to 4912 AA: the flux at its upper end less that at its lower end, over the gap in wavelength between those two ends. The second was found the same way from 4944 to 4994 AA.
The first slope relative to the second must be 1.8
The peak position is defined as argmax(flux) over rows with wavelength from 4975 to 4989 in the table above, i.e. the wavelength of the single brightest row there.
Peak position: 4978.93 AA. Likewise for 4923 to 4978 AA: 4976.64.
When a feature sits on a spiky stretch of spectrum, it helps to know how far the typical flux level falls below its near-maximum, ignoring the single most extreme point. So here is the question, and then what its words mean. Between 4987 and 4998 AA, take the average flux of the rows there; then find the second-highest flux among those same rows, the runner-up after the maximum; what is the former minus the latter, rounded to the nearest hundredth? -0.04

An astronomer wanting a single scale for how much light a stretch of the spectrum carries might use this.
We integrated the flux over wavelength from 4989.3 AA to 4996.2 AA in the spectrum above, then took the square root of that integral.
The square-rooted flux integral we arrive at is 7.46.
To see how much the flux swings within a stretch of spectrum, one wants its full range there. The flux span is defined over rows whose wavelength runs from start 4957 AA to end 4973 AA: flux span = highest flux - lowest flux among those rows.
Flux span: 0.7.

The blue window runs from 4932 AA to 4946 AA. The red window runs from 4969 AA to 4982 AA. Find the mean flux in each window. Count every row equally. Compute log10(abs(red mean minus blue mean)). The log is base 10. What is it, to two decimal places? 0.21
